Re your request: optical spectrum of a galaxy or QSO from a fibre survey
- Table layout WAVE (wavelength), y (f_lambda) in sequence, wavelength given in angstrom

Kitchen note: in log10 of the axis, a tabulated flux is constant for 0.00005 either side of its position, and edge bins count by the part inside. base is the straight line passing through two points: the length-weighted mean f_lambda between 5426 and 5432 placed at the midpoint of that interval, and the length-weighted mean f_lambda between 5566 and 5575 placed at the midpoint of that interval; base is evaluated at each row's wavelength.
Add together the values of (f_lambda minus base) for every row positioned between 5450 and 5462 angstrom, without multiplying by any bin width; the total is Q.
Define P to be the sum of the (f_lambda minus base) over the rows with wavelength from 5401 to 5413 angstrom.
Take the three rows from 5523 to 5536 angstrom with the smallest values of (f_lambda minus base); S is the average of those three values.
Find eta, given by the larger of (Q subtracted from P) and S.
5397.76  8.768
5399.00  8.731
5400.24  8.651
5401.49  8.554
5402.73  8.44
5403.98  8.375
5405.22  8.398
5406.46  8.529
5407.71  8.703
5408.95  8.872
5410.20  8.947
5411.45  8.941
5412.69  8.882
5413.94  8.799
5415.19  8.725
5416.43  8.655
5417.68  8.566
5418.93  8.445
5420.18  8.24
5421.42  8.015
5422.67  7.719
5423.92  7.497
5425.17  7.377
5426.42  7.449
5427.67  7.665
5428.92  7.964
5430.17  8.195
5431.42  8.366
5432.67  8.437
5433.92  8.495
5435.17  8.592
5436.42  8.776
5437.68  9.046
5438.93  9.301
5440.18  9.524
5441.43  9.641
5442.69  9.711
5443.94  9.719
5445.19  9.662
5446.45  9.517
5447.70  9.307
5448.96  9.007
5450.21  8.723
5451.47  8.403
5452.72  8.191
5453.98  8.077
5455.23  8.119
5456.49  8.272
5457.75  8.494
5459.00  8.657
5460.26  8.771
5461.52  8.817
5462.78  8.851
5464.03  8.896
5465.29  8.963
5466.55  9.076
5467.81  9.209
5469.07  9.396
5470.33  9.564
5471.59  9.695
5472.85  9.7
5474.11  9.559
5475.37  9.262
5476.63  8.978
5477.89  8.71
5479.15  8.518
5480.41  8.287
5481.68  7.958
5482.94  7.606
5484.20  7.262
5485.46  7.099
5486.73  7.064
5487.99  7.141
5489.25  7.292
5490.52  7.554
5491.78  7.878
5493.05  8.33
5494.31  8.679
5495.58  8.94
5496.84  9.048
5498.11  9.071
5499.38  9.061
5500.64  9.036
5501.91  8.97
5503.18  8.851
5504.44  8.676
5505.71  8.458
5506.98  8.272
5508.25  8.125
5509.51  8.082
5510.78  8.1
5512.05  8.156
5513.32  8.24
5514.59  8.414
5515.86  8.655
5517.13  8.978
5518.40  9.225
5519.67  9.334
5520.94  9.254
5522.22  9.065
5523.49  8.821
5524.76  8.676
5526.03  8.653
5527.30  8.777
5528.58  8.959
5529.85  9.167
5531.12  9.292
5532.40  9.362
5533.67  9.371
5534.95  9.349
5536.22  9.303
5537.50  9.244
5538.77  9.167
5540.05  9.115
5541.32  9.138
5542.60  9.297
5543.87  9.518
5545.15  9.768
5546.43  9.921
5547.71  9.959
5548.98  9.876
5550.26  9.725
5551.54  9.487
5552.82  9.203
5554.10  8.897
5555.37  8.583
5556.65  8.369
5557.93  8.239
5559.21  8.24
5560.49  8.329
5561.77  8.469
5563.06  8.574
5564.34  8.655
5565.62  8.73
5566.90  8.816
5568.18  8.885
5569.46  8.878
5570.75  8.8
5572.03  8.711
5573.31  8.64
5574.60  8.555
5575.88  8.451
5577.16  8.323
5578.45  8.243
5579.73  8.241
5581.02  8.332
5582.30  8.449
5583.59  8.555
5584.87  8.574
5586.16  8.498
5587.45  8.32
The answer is 4.9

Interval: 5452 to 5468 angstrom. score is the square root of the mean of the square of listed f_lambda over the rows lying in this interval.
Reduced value 8.65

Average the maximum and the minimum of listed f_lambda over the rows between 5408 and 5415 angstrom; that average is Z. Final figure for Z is 8.9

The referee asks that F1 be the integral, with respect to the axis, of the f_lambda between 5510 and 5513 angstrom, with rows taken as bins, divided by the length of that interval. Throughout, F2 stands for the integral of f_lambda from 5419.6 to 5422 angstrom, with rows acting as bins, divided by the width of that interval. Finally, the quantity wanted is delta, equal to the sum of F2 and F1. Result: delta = 16.3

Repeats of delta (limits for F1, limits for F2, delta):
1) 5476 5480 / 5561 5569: 17.4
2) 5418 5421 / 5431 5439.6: 17.1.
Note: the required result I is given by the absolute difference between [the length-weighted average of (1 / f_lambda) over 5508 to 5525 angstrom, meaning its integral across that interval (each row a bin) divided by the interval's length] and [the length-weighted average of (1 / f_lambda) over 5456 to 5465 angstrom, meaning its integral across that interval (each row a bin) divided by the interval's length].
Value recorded 0.001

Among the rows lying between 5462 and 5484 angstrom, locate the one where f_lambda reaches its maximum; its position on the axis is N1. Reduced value 5472.85 angstrom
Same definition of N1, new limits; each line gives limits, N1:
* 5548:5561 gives 5548.98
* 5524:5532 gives 5531.12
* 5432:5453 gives 5443.94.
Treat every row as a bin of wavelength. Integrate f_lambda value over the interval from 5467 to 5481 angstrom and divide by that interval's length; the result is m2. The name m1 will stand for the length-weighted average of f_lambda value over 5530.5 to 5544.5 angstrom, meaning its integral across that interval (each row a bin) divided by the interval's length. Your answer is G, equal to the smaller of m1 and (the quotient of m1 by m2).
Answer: 1.01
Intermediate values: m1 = 9.3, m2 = 9.174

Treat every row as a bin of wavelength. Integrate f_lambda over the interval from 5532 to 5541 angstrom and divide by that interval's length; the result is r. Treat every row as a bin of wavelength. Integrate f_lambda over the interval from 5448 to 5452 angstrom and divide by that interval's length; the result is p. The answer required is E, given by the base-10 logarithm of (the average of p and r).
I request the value 0.955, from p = 8.8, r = 9.27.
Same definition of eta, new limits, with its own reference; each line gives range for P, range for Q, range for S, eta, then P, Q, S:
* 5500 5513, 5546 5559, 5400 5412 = 0.6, 1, 5.7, 0.61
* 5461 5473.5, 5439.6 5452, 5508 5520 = -0.3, 11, 12.8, -0.30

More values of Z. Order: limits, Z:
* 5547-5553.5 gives 9.6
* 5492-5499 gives 8.7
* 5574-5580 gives 8.4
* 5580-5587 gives 8.5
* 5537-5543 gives 9.2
